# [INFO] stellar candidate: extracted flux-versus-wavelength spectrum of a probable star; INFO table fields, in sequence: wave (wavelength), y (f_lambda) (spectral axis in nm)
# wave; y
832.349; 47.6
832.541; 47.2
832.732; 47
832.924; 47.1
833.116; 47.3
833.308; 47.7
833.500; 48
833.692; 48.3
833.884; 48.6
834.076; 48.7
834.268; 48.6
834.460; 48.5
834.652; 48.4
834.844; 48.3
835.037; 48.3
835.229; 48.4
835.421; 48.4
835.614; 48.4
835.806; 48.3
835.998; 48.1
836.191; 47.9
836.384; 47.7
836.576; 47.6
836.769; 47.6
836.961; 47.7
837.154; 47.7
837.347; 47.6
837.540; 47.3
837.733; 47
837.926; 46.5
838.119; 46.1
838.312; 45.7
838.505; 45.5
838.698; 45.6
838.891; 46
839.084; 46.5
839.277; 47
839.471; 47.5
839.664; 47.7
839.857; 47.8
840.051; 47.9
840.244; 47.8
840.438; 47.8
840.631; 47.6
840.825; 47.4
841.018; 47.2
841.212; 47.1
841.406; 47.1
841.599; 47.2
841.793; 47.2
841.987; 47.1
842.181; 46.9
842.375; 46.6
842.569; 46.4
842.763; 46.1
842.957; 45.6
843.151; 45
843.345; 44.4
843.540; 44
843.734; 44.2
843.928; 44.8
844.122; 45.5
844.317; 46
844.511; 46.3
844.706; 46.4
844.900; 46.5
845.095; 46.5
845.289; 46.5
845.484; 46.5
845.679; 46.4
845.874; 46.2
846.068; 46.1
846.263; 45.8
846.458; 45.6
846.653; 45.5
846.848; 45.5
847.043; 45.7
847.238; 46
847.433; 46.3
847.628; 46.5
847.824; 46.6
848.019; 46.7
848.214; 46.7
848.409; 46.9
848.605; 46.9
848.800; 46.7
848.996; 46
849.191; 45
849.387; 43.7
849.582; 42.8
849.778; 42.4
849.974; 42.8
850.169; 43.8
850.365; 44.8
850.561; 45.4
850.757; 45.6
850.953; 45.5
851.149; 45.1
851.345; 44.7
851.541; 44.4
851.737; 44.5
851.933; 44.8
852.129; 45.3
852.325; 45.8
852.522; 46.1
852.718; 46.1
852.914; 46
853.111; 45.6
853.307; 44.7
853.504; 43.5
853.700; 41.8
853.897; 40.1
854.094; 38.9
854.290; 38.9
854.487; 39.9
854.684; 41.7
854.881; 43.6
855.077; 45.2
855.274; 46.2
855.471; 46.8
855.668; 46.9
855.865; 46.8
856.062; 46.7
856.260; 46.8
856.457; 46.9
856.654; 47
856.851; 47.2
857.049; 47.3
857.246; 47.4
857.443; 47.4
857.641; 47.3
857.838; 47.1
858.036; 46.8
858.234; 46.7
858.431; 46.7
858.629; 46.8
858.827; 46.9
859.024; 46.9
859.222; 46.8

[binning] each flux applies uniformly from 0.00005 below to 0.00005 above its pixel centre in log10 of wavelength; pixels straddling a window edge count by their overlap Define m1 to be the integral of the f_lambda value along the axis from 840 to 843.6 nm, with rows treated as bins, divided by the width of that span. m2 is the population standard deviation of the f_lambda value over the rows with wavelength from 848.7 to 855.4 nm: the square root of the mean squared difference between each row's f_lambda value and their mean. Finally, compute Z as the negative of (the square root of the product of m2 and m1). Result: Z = -9.89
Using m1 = 46.7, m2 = 2.10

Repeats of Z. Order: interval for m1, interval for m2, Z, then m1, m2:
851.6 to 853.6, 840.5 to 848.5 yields -6.19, 45.2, 0.85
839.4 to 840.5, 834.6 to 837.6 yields -4.19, 47.8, 0.37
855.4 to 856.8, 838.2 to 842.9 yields -5.82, 46.9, 0.72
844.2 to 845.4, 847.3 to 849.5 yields -6.60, 46.3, 0.94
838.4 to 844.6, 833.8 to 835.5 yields -2.49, 46.5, 0.13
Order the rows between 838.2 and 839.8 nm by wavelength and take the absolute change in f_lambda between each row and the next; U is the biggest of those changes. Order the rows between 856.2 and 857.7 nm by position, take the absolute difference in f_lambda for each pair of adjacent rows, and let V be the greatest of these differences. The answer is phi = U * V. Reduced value 0.10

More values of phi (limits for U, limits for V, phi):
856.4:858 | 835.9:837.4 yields 0.04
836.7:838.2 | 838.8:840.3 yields 0.25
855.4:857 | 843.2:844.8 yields 0.14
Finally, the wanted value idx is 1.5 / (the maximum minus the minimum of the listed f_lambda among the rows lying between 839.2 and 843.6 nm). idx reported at 0.38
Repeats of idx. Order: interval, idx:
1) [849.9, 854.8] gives 0.21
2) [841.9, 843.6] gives 0.48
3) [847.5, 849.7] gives 0.37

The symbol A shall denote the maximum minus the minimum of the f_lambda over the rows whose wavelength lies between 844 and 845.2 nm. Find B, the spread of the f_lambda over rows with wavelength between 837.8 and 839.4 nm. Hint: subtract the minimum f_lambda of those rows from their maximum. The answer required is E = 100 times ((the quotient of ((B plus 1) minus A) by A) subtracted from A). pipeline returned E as -50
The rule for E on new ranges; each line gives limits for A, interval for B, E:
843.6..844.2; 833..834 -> 53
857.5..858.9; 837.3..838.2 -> -257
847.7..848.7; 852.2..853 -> -303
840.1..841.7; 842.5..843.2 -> -173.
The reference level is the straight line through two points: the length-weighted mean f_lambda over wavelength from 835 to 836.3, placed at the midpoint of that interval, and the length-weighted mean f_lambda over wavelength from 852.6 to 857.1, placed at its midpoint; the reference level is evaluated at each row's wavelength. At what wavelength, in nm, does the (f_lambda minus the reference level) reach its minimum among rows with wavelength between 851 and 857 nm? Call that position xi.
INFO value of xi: 854.094 nm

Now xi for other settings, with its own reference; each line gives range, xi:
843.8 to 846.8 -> 843.928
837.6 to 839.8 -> 838.505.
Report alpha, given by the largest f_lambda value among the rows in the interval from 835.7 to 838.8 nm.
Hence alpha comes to 48.3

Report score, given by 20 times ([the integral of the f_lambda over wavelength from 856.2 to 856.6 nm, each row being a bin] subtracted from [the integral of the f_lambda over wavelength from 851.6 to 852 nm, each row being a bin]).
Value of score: -18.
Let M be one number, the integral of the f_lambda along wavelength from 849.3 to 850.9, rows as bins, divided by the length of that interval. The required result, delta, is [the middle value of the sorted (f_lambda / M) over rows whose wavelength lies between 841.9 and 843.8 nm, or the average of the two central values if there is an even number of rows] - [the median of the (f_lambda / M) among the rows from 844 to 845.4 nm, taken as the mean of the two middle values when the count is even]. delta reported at -0.013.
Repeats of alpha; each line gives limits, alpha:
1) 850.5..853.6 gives 46.1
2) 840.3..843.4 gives 47.8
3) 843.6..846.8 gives 46.5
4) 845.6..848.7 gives 46.9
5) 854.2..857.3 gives 47.4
